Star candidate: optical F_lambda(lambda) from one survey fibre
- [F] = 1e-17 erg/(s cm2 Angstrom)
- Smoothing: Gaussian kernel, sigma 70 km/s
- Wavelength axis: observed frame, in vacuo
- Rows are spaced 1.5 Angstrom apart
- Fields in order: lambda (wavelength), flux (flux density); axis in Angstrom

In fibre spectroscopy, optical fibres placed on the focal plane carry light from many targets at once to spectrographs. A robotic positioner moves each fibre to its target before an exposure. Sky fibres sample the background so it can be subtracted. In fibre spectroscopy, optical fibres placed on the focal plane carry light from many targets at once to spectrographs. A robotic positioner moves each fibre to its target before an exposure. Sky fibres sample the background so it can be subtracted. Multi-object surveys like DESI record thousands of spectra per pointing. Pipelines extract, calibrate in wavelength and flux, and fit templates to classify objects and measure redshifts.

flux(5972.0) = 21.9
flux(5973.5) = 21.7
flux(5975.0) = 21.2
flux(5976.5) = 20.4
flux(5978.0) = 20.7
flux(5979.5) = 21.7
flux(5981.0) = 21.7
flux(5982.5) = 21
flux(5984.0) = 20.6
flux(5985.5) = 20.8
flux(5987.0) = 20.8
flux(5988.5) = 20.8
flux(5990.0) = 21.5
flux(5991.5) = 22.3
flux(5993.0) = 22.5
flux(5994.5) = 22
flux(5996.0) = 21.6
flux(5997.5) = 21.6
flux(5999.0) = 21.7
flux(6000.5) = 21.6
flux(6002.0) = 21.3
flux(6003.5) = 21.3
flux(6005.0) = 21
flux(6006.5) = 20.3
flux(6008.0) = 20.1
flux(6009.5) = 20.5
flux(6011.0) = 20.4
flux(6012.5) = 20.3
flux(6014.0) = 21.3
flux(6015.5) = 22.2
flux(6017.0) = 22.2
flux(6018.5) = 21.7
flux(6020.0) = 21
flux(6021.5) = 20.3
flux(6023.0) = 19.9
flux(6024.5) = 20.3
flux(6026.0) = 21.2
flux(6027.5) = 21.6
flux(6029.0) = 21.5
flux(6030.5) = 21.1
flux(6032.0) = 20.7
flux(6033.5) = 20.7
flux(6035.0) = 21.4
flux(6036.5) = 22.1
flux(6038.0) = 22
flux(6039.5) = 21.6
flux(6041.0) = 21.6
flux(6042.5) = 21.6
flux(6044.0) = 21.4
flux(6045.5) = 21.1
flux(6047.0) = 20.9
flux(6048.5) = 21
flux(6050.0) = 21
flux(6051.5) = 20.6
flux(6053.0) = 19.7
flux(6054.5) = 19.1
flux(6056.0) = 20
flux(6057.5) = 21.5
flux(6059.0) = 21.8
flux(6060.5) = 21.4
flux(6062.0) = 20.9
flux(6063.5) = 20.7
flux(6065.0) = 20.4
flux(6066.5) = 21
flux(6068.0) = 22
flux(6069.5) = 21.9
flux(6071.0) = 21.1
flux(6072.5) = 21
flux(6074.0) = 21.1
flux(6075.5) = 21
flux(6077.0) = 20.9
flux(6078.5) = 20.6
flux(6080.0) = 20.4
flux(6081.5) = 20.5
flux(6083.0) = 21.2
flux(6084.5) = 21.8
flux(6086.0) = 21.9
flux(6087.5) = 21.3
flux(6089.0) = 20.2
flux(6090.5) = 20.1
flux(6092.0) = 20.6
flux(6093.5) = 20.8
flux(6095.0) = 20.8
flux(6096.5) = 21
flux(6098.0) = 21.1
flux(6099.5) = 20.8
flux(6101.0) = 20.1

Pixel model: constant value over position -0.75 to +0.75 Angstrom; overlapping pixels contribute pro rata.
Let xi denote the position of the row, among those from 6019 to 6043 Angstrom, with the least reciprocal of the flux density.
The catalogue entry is 6036.5 Angstrom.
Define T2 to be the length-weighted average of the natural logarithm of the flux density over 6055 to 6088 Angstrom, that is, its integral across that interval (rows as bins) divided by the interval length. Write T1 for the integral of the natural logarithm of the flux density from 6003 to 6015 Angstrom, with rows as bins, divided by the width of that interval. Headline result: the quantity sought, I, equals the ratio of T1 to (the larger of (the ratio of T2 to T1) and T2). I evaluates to 0.99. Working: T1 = 3.03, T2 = 3.049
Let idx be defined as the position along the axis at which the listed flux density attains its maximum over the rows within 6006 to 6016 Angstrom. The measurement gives 6015.5 Angstrom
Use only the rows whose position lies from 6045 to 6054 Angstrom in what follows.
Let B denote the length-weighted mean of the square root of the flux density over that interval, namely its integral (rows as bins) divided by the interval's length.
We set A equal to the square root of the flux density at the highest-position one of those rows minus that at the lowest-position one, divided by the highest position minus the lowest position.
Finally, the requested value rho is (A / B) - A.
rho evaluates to 0.0161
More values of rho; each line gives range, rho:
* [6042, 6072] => 0.0015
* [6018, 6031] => 0.0042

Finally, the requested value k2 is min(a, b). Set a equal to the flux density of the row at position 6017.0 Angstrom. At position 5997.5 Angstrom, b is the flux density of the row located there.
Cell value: 21.6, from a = 22.2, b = 21.6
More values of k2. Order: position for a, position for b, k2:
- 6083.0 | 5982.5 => 21.0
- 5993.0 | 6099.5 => 20.8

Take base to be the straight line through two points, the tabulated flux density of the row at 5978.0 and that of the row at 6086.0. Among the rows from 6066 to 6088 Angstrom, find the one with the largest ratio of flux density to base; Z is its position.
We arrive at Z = 6068.0 Angstrom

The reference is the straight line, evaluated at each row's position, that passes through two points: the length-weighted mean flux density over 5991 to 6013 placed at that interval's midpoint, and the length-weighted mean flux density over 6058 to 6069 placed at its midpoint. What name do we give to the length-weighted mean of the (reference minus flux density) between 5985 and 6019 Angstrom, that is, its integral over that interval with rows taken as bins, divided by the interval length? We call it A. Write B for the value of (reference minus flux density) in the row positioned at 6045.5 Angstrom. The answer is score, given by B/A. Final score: -2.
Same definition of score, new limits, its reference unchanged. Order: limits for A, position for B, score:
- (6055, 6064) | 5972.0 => -3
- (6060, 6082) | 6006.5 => 5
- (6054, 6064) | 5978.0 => 1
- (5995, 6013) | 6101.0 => 5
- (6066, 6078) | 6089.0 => -19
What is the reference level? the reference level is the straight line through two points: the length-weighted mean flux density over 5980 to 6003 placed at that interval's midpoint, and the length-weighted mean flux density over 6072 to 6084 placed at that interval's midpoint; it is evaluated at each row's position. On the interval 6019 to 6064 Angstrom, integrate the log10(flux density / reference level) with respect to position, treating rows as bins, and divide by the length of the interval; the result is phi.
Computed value -0.003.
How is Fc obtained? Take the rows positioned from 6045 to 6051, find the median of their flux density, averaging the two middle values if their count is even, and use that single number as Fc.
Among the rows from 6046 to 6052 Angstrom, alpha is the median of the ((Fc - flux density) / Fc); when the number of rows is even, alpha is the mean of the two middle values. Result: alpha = 0.002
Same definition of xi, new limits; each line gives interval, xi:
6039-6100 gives 6068.0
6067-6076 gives 6068.0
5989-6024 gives 5993.0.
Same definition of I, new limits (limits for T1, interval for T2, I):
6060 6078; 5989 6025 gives 1.00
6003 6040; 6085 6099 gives 1.00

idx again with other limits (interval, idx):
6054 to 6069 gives 6068.0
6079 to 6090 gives 6086.0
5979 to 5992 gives 5991.5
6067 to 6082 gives 6068.0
